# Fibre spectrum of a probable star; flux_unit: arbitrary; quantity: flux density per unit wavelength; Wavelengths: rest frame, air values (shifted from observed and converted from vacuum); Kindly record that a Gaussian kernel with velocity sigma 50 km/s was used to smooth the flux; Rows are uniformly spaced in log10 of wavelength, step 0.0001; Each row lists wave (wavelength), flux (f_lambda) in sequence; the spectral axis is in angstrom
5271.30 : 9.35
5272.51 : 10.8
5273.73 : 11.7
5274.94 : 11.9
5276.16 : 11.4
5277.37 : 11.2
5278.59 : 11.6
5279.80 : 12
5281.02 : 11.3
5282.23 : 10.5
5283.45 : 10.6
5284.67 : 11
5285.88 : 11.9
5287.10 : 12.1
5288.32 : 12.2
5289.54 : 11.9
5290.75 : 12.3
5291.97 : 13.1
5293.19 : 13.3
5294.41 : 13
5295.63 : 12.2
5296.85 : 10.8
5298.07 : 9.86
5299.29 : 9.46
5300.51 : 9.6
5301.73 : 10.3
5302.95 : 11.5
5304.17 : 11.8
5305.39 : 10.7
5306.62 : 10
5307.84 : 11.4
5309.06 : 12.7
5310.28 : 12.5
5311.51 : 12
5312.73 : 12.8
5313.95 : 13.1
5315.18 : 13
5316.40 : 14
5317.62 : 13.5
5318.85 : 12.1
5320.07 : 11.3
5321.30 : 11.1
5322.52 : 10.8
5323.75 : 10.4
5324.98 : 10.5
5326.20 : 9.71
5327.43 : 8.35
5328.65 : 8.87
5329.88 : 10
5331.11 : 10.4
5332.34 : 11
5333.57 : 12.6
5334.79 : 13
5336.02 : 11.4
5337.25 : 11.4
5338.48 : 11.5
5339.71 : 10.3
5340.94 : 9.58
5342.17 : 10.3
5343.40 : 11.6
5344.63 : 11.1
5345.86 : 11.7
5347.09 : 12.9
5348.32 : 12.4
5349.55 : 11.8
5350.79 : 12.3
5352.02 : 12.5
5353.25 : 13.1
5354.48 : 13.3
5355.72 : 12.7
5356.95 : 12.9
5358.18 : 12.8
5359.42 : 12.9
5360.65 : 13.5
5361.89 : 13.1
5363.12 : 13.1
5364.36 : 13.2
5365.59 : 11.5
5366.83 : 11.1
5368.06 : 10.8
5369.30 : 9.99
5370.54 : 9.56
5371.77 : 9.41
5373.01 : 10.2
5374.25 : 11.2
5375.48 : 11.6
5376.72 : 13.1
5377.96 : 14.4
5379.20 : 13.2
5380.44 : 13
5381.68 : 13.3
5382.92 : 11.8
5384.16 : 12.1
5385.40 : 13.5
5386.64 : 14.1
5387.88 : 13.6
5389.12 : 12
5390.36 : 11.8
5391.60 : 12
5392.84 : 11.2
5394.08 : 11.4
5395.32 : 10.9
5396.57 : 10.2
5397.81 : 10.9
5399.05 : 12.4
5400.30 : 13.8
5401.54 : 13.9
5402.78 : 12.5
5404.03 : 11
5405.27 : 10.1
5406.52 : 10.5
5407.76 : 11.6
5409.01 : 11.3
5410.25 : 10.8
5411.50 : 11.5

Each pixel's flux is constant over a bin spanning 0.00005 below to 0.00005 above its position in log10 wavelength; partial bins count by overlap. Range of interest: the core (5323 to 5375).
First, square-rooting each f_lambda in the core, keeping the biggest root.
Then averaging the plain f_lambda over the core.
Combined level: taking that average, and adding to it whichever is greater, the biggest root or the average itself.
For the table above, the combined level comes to 22.9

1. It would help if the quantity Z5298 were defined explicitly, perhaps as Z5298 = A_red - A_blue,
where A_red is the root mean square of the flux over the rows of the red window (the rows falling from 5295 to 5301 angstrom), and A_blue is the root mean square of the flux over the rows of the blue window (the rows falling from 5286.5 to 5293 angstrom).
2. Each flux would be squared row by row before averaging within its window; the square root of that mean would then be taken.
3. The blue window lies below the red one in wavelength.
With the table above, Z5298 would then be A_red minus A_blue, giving -1.9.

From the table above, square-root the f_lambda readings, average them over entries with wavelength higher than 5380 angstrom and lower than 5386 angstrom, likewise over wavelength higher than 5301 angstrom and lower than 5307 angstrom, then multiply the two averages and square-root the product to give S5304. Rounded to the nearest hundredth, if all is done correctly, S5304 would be 3.43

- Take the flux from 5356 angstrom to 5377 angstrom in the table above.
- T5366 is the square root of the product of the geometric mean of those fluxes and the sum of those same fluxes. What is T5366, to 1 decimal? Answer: 48.3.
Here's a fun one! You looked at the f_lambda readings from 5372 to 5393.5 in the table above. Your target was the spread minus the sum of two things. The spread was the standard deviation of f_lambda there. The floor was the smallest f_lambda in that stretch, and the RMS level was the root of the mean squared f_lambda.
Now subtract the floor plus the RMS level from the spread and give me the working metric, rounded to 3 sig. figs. -21.6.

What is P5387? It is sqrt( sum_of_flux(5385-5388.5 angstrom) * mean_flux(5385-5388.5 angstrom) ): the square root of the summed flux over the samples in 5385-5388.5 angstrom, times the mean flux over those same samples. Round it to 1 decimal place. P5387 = 23.8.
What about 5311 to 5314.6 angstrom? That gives 21.9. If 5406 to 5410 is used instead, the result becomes 19.3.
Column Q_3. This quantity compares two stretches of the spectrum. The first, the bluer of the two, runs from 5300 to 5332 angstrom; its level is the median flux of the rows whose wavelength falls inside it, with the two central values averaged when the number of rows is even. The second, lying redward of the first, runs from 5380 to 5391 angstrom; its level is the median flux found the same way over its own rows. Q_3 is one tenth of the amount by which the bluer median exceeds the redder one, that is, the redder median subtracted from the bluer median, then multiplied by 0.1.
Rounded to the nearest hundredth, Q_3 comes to -0.18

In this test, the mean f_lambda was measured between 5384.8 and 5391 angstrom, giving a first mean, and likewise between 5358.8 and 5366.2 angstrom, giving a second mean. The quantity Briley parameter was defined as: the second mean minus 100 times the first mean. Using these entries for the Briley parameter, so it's -1287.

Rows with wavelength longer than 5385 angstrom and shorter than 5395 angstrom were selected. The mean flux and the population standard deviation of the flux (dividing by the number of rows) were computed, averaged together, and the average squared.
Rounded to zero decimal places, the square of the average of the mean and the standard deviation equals 45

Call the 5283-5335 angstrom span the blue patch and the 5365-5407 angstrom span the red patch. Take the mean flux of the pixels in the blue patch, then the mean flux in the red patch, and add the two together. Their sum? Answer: 23.3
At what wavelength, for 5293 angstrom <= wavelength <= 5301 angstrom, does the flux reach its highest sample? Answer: 5293.19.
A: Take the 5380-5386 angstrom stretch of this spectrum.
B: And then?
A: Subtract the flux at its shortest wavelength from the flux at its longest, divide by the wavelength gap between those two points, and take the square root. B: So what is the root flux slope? 0.32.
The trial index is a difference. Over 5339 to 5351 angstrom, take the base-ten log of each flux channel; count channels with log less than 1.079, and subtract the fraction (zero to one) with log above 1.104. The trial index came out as 7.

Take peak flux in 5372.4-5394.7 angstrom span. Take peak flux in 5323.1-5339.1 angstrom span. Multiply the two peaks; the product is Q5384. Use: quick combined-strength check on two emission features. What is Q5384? 187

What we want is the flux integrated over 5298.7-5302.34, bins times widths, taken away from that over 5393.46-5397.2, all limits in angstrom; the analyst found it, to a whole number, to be 5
